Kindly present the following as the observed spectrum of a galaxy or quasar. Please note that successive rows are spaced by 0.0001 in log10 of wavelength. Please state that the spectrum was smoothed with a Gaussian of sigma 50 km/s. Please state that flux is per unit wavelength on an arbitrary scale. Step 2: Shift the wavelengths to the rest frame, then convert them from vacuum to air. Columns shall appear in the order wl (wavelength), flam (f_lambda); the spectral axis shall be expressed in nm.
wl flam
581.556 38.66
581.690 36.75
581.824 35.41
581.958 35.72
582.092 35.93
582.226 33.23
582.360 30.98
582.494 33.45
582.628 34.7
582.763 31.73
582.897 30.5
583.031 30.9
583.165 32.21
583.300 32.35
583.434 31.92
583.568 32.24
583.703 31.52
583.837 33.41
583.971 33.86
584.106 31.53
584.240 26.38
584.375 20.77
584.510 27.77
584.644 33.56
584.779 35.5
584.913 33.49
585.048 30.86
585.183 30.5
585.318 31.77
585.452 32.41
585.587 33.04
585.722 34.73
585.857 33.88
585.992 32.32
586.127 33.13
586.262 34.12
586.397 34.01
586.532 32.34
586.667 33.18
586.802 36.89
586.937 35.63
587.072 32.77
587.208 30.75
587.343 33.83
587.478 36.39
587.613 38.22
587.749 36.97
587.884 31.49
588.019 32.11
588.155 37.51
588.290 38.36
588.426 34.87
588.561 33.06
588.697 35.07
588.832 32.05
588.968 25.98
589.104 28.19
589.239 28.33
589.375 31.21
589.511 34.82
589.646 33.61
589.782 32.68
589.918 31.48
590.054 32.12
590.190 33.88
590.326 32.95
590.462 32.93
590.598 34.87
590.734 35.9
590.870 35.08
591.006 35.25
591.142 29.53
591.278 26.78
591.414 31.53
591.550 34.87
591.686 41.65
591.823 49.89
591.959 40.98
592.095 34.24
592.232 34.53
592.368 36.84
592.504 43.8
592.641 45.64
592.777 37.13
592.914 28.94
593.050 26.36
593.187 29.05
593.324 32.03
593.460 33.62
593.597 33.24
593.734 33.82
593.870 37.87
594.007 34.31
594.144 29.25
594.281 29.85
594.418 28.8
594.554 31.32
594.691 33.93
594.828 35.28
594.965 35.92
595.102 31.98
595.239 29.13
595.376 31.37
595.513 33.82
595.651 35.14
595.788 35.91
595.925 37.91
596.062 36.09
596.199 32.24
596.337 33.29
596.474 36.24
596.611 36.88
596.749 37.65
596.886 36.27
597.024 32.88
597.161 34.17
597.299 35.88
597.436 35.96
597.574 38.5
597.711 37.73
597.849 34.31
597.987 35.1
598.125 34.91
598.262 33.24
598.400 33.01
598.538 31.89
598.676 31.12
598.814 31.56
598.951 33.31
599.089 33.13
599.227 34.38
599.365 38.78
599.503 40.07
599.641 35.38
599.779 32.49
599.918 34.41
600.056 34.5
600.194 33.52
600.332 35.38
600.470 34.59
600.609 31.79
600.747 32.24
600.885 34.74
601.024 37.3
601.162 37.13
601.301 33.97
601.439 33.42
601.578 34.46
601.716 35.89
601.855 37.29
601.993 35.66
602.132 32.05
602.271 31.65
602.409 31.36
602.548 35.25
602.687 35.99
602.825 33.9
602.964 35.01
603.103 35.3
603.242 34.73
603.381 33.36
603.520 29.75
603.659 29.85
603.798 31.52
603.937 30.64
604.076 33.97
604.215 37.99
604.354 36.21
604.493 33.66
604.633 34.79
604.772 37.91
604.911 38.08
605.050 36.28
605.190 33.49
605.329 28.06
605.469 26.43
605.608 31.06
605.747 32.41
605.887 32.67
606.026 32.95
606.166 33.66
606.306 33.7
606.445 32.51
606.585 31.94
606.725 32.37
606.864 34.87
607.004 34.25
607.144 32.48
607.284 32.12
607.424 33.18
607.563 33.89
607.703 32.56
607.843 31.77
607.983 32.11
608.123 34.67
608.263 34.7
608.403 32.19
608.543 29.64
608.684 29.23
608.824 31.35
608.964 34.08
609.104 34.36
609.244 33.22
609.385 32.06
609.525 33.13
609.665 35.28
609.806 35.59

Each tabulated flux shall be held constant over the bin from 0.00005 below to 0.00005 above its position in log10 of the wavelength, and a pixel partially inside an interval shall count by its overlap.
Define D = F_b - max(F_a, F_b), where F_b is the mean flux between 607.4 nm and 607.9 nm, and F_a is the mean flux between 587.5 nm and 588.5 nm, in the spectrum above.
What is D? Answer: -2.8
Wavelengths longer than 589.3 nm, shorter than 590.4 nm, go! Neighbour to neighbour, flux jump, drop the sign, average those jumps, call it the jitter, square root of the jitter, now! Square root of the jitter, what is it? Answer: 1.2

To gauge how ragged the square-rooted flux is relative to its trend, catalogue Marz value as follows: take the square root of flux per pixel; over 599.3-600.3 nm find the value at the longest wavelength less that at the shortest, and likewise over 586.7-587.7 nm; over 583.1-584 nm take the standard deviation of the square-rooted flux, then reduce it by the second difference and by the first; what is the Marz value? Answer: 0.40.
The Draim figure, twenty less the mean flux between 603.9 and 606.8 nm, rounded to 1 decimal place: -13.4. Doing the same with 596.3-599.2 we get -14.6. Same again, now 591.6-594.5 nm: -15.3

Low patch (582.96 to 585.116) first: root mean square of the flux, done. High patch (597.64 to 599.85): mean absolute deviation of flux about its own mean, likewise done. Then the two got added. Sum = 33.3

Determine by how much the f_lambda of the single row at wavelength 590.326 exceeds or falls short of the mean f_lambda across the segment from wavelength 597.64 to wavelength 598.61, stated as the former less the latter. -1.4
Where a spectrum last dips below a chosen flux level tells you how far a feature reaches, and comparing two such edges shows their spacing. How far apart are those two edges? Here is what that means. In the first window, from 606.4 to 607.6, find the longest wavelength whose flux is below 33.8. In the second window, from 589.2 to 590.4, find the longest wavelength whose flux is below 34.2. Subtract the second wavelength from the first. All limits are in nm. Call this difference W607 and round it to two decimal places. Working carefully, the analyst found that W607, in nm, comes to 17.10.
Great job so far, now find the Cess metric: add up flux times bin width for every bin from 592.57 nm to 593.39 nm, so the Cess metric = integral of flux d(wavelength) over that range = 27.2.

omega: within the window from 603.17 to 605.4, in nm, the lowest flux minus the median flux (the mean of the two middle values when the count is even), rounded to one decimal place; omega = -5.8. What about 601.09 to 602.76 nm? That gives -3.5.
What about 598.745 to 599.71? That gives -2.8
